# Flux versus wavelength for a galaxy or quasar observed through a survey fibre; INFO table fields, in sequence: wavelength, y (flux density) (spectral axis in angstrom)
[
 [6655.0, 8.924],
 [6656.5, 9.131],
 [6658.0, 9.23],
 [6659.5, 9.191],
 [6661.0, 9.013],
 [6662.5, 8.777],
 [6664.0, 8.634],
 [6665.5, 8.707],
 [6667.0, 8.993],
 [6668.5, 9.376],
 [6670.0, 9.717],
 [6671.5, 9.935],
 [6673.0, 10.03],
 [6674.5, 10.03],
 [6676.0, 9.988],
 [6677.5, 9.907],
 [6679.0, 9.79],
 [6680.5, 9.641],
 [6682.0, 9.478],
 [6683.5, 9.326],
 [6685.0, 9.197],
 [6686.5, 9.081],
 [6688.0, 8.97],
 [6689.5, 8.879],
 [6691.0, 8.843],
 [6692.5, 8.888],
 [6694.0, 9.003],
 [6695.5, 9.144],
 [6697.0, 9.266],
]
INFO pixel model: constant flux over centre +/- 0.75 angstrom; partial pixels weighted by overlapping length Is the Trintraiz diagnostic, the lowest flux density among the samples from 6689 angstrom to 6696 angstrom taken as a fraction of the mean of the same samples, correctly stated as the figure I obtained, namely 0.988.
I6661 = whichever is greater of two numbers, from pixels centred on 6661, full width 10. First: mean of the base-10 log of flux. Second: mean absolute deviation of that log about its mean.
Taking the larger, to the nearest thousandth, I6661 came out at 0.952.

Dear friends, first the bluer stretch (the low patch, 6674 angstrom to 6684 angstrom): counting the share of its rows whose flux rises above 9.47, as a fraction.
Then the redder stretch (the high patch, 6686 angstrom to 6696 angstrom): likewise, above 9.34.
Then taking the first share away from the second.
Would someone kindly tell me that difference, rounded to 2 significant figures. -0.86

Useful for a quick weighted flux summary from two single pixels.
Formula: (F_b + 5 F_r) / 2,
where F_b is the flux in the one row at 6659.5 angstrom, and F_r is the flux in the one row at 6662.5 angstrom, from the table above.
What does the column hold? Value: 26.5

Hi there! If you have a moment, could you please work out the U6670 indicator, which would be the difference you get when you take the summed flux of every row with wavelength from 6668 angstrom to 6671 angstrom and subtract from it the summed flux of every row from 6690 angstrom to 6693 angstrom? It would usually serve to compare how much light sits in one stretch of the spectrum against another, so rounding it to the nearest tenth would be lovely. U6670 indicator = 1.4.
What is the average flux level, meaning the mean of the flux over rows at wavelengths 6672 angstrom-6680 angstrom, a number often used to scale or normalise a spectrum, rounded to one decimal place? 9.9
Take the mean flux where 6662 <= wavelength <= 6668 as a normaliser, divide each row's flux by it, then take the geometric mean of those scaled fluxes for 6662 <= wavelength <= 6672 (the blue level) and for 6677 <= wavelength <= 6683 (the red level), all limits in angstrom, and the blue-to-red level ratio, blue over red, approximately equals 0.94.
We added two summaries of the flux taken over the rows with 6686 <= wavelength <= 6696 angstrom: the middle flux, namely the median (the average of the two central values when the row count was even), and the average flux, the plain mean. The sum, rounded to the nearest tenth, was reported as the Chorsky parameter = 17.9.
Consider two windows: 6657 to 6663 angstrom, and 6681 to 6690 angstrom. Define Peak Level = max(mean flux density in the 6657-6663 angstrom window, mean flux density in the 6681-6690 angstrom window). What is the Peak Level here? 9.2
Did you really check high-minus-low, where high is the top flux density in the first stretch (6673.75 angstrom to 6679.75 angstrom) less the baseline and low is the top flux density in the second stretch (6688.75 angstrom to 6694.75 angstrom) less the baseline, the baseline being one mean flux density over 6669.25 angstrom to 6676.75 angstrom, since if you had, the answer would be 1.0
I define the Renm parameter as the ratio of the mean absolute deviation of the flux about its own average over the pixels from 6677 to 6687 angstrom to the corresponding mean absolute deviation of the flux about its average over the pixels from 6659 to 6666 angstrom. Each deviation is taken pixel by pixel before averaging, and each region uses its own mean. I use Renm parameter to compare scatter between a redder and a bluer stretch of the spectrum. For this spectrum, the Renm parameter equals 1.3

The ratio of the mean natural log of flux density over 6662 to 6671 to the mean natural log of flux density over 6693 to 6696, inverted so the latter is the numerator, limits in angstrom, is 1.00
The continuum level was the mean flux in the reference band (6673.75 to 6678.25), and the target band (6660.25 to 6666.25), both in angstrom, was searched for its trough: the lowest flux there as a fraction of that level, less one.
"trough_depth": -0.134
